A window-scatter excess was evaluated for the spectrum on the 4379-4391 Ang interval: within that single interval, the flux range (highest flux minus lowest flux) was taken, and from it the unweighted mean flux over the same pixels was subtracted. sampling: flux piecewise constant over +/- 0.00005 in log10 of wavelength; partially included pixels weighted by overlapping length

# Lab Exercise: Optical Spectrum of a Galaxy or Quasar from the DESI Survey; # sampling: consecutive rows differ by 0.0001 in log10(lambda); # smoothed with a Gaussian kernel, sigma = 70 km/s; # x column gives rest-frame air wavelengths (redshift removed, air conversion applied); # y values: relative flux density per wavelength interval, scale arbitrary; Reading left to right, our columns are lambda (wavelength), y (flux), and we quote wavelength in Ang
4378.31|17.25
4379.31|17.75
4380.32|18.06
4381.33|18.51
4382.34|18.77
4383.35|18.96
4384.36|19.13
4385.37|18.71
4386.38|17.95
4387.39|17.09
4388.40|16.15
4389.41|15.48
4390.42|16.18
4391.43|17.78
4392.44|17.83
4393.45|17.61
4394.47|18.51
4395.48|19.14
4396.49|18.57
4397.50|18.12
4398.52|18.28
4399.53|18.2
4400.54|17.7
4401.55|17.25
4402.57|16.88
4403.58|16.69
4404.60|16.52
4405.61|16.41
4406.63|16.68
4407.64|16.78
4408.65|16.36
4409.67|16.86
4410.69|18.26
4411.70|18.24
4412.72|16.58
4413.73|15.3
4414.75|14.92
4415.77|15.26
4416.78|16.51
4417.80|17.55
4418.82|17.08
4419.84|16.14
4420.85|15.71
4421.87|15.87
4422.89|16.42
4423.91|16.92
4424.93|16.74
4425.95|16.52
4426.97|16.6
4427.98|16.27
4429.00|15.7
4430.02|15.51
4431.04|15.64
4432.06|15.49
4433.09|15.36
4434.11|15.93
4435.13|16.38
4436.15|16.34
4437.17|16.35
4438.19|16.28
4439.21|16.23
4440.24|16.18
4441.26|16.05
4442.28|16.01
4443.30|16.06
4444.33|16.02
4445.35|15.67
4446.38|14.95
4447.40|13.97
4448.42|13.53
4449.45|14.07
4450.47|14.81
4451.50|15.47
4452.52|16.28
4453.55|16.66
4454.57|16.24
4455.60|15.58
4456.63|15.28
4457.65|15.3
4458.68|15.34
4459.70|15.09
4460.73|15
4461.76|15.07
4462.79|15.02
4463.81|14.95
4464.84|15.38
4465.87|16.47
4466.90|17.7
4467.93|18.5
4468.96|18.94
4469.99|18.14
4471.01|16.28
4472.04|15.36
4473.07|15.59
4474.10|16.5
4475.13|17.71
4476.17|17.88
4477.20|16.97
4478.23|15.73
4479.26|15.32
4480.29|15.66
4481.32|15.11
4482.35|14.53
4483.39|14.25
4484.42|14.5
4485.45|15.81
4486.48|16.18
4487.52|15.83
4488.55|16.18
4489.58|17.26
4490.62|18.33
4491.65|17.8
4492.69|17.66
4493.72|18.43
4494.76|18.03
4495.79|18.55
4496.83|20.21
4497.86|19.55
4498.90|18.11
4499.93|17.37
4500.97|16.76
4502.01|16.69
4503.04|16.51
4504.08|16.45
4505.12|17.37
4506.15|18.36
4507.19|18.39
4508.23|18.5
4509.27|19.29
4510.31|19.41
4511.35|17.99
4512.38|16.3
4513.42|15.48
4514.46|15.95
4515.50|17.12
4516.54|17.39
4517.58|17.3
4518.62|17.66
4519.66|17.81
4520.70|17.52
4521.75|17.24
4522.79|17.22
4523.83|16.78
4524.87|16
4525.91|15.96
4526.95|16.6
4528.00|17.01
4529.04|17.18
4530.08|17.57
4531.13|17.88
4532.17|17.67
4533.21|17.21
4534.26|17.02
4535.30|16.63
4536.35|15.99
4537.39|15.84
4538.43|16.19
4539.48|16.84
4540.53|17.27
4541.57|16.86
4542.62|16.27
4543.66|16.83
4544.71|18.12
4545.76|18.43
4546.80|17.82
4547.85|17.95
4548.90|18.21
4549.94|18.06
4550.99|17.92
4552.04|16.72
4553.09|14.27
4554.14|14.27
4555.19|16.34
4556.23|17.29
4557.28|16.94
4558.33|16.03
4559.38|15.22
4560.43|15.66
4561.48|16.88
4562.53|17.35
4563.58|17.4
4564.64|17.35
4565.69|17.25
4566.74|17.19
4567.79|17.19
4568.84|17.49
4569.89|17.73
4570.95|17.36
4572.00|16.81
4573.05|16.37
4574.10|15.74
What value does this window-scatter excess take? -14.1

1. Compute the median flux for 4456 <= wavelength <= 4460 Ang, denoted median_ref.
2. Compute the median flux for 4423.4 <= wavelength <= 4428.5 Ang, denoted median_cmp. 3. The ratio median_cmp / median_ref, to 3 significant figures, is 1.09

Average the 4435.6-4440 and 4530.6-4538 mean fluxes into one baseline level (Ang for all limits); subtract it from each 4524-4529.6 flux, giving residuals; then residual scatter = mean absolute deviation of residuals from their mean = 0.46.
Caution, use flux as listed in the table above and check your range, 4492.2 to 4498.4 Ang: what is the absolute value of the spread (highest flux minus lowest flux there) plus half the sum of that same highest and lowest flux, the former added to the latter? 21.5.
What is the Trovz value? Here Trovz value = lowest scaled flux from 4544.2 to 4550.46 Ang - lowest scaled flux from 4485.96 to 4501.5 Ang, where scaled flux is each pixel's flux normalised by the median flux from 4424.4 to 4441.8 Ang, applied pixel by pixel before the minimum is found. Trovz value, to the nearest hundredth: 0.12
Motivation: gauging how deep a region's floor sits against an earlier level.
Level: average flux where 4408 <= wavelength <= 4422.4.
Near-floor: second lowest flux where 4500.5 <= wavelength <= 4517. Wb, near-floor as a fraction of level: 0.97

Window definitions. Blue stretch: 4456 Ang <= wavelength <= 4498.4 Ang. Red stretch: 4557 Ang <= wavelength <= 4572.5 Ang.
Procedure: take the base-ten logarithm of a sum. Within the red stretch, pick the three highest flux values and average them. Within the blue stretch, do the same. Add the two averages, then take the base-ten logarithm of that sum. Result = 1.569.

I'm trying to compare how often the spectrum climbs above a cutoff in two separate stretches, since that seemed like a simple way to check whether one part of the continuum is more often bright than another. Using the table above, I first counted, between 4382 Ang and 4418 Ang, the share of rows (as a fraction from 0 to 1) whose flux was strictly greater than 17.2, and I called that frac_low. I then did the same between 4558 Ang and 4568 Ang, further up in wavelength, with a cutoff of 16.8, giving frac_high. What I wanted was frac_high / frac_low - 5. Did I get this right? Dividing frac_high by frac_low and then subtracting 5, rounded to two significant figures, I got -3.7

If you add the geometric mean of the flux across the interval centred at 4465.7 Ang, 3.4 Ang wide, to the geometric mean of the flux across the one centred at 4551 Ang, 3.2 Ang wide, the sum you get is 34.0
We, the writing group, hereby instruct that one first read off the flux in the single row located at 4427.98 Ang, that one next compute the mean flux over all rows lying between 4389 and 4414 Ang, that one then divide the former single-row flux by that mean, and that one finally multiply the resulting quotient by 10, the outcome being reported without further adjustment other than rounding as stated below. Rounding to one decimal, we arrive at 9.4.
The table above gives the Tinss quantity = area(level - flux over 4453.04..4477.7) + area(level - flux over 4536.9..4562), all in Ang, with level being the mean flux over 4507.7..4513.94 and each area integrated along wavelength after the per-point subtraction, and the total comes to 65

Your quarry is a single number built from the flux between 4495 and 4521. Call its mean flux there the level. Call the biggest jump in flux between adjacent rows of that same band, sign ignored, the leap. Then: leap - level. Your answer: -16.0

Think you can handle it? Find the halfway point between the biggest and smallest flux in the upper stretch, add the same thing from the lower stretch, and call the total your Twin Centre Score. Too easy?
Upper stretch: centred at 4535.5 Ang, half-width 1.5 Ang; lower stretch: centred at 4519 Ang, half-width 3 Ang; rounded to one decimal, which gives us 34.0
